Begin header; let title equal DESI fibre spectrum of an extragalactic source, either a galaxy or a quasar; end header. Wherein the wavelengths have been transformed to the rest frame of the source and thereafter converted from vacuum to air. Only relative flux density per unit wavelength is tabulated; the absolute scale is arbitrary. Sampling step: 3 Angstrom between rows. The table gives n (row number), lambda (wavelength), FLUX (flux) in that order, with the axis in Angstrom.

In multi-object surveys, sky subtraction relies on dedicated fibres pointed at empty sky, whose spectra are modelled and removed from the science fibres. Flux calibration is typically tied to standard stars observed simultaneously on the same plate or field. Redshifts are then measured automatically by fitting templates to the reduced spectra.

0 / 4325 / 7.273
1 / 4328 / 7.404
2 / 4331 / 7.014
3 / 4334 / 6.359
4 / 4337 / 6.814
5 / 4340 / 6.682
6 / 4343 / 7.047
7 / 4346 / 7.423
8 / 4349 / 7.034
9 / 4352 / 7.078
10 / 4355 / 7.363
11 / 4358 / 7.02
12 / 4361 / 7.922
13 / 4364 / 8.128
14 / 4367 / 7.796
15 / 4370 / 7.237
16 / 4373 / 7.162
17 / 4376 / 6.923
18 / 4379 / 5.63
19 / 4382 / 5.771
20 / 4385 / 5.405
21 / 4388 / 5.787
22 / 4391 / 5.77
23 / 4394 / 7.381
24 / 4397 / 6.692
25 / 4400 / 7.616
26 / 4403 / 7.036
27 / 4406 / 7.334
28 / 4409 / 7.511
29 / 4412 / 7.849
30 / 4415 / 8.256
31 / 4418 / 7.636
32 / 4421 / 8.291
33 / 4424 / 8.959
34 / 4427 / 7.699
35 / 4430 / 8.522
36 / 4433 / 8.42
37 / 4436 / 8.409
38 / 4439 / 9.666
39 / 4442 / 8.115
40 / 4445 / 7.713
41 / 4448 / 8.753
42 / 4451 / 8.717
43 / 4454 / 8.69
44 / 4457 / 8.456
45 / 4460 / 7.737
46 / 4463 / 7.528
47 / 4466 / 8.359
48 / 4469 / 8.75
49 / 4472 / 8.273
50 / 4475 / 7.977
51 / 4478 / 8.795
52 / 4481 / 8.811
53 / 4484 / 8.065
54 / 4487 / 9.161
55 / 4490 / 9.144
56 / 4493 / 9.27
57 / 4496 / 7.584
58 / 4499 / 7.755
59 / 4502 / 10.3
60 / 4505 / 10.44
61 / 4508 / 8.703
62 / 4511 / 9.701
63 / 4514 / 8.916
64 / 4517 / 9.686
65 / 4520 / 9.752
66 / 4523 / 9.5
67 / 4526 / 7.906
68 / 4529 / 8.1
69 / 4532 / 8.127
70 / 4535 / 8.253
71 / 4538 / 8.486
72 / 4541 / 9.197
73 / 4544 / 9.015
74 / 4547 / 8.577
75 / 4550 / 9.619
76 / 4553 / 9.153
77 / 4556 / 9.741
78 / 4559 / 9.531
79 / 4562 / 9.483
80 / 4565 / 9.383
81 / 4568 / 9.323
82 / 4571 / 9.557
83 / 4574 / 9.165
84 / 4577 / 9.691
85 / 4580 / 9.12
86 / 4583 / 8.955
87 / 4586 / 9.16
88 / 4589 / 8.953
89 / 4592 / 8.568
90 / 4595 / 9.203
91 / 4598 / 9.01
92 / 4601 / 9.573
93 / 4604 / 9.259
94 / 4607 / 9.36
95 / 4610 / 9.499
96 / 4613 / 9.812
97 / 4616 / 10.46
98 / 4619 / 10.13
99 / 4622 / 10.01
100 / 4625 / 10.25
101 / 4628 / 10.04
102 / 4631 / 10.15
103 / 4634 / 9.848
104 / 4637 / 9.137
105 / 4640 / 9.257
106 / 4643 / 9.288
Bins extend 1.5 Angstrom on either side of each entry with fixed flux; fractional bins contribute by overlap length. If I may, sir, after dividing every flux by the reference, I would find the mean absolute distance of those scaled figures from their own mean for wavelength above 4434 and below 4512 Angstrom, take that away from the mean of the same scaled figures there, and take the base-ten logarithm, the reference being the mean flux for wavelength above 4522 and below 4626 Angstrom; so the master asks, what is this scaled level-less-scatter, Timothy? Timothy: -0.06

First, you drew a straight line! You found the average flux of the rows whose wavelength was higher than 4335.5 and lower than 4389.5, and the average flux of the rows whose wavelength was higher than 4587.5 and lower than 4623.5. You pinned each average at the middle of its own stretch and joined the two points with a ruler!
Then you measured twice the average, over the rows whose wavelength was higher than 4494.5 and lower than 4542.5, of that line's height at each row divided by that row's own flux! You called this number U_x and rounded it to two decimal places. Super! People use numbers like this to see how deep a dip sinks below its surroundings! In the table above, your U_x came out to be 1.94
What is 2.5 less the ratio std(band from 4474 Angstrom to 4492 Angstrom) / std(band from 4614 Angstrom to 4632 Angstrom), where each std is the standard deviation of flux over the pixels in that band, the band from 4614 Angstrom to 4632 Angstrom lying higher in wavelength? -0.66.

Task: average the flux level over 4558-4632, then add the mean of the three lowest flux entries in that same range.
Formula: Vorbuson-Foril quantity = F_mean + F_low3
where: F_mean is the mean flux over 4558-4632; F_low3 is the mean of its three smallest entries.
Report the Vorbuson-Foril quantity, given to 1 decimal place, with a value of 18.3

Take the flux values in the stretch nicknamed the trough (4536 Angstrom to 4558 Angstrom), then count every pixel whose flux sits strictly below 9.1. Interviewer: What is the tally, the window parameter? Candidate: 3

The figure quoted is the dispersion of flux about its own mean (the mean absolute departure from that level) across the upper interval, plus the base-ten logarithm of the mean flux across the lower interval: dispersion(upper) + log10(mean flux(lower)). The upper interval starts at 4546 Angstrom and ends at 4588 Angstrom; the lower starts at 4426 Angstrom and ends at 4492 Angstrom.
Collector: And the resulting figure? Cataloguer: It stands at 1.18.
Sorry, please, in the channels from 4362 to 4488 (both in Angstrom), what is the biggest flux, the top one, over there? 9.666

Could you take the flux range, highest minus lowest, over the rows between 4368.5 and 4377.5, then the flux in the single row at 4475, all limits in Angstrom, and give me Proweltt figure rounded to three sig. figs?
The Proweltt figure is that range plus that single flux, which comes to 8.29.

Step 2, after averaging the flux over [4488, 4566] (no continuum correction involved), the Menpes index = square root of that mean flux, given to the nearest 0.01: 3.01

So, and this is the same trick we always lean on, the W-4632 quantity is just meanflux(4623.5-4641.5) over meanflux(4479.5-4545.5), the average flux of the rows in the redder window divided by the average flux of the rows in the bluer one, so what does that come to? 1.10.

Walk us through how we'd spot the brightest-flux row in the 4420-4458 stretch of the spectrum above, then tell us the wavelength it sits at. 4439 Angstrom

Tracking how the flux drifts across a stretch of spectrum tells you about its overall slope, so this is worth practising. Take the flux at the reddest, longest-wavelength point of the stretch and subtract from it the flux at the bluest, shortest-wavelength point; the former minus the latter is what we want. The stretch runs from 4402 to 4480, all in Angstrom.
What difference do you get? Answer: 1.8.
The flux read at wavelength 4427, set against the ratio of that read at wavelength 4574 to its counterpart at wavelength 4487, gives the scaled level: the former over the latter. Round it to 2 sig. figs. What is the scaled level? 7.7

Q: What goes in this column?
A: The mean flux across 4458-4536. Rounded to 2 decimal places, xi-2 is 8.72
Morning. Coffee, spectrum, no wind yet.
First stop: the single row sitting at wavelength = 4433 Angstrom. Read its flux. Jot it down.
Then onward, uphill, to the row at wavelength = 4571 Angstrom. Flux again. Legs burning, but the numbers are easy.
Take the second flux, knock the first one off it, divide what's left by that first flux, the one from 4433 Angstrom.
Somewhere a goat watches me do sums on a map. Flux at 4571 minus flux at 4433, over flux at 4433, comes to 0.1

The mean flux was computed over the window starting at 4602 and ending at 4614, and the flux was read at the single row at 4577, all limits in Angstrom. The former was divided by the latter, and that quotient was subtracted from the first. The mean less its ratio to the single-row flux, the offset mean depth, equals 8.50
